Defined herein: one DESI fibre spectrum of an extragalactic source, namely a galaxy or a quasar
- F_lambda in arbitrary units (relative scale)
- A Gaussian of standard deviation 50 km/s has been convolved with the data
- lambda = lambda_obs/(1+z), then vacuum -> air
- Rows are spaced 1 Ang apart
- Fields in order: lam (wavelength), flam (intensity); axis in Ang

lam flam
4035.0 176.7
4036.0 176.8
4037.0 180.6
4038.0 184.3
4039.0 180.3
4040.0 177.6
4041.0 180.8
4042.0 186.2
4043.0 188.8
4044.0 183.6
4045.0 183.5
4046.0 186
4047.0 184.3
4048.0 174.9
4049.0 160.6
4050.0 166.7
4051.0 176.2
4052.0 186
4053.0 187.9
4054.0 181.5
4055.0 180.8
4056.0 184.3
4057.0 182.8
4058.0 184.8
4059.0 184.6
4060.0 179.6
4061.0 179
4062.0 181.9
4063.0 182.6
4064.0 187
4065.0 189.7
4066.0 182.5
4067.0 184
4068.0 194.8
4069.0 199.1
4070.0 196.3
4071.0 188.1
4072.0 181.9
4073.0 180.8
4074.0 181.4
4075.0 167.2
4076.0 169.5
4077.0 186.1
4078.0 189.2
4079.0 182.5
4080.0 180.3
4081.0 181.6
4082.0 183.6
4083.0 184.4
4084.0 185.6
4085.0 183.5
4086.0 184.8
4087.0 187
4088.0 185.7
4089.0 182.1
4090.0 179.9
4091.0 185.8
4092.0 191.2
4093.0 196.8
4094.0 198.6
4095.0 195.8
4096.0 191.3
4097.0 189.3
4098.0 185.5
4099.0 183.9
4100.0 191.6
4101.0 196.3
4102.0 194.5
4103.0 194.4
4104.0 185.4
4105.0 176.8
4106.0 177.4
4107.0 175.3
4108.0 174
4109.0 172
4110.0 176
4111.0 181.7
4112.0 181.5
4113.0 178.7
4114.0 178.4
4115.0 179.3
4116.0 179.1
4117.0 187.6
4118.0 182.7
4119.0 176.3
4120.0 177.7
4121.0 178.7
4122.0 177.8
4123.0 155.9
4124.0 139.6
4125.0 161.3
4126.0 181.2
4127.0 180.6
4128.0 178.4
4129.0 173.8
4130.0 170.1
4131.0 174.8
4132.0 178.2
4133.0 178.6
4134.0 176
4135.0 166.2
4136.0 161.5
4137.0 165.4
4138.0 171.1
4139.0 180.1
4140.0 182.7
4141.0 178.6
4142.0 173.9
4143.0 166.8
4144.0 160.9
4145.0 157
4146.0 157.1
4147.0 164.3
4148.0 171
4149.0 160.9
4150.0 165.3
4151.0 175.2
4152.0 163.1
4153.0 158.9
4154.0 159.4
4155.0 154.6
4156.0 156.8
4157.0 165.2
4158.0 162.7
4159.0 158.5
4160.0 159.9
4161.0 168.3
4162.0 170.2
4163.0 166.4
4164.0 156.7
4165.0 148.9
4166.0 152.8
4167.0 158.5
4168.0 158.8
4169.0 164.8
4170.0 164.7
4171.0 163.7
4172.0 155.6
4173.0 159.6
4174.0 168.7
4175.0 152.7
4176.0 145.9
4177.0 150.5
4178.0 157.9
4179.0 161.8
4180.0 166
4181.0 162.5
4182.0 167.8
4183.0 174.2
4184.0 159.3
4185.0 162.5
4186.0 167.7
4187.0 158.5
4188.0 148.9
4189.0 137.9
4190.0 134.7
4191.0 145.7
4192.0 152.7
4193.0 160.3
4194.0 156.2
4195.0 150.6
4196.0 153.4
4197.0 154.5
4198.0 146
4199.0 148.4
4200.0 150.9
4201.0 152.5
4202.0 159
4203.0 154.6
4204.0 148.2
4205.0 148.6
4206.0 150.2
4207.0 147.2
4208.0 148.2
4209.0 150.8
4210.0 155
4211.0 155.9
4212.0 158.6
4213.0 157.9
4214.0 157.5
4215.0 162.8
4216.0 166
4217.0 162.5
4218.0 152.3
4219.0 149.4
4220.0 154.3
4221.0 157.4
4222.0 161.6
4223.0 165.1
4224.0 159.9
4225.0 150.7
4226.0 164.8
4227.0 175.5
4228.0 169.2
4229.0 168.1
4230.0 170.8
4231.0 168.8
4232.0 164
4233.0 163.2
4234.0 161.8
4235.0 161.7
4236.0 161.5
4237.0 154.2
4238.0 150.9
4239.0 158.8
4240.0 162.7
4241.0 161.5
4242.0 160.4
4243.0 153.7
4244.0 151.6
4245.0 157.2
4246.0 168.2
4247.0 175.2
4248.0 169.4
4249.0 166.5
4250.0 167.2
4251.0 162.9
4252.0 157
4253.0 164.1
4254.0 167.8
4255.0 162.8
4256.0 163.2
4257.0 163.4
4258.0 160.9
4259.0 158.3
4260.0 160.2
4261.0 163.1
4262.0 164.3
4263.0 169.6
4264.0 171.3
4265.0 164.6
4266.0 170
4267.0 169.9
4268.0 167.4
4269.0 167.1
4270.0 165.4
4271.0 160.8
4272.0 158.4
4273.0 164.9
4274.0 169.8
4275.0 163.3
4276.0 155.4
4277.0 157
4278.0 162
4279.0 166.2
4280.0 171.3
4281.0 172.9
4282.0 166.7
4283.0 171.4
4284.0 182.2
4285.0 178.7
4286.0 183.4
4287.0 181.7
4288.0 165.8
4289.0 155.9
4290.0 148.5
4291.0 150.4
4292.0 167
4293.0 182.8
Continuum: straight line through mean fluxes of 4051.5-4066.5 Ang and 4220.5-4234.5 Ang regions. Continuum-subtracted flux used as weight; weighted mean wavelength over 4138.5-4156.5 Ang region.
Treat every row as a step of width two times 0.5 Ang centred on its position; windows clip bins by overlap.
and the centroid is 4151.1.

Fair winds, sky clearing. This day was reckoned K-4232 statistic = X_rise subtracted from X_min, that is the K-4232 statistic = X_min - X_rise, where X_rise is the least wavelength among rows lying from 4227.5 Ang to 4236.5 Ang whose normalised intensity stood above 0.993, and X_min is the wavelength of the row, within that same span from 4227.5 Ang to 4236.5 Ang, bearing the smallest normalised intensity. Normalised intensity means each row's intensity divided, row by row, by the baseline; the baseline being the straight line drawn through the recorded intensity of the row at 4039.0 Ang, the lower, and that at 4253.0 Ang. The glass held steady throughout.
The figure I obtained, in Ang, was 8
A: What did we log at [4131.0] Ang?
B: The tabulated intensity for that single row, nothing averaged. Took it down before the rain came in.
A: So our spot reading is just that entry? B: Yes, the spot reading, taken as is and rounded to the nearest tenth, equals 174.8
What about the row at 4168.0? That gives 158.8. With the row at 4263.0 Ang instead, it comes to 169.6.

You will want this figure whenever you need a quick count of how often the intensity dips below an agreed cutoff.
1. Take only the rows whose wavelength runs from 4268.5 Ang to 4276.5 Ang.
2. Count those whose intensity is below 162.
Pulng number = 3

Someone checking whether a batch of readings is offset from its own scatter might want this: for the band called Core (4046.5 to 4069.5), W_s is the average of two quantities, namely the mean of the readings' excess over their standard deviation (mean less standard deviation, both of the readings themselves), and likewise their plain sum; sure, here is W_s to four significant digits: 2185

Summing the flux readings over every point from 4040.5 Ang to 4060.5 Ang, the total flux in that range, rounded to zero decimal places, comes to 3624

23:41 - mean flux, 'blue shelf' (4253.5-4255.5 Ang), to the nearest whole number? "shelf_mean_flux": 165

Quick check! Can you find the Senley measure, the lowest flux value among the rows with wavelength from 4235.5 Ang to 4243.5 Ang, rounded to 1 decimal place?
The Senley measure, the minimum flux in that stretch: 150.9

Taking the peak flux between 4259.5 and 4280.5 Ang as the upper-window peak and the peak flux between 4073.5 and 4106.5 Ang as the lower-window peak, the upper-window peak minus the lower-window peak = -27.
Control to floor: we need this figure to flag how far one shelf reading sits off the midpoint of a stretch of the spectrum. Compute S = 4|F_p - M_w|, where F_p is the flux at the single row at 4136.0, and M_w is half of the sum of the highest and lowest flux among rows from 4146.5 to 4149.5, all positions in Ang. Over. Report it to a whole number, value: 18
